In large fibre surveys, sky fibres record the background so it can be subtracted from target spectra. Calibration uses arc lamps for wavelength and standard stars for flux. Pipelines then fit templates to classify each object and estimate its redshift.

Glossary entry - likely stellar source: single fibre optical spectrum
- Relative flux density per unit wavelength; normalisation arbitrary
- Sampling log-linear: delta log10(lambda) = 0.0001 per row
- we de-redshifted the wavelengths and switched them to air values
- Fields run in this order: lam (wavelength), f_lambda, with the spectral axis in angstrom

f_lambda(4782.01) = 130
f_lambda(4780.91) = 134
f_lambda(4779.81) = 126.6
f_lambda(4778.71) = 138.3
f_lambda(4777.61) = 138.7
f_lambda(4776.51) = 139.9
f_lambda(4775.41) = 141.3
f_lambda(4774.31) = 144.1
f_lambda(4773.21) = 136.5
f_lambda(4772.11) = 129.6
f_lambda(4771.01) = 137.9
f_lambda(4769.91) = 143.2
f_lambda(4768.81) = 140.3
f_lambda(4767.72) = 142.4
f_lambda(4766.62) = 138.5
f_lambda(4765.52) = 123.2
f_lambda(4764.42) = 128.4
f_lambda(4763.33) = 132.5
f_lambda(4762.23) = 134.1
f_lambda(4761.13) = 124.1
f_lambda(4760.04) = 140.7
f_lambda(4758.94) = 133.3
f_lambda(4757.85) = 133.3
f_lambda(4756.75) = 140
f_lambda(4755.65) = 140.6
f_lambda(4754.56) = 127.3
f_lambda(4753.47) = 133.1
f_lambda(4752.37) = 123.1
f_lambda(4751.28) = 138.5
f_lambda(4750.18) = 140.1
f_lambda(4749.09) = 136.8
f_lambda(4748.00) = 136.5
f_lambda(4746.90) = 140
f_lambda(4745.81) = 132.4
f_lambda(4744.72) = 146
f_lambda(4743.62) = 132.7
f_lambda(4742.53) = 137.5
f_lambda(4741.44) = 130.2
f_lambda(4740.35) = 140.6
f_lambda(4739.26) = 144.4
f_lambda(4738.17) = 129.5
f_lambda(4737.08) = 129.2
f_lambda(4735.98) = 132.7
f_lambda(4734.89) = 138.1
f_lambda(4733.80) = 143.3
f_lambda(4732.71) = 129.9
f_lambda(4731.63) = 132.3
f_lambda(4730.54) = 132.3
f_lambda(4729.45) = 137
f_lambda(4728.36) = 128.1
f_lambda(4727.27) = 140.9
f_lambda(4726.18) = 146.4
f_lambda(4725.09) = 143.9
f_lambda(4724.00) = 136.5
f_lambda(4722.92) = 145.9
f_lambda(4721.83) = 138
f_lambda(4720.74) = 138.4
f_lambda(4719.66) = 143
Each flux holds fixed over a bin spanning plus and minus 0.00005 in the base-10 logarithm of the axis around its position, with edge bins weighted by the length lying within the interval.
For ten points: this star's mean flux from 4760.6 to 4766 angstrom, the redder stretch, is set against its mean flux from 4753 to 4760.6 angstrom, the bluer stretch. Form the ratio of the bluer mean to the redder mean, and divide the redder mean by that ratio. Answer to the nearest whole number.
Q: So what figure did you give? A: 122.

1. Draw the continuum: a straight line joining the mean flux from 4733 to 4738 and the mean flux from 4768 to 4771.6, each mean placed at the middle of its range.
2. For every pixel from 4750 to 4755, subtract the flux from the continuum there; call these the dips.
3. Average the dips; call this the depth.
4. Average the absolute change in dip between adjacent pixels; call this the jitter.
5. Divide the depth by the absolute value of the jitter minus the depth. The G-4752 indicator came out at 2.2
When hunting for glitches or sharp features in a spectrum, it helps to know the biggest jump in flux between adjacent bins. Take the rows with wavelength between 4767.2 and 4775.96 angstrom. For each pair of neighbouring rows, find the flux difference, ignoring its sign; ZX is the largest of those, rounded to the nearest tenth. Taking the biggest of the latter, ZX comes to 8.3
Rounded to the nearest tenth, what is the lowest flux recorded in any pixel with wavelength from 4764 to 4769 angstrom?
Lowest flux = 123.2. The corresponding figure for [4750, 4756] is 123.1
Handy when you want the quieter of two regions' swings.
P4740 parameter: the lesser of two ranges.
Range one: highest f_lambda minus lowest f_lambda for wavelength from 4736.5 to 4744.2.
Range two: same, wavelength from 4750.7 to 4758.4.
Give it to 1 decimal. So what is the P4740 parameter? 15.2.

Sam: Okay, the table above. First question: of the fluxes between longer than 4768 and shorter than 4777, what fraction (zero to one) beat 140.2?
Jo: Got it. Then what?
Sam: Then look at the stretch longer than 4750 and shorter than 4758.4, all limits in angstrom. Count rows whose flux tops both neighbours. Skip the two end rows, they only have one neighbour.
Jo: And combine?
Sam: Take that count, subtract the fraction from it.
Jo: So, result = 1.5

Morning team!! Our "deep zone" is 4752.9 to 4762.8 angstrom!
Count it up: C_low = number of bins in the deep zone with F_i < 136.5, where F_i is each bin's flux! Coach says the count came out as 6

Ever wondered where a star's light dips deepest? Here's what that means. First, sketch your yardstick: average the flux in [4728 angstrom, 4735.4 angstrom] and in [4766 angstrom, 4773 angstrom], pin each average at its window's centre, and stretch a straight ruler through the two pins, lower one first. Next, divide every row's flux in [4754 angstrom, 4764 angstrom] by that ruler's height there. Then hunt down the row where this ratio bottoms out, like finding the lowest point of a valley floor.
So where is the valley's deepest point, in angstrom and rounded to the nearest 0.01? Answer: 4761.13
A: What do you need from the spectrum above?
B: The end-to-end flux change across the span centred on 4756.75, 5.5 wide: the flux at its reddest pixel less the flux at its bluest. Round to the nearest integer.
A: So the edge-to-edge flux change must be 6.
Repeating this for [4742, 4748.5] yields -1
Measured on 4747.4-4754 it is -3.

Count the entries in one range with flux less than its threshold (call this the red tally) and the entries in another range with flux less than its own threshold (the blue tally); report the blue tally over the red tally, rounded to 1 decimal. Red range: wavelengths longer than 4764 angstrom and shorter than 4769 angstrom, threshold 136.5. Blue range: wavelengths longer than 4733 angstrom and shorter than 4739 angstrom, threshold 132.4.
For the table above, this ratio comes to 1.0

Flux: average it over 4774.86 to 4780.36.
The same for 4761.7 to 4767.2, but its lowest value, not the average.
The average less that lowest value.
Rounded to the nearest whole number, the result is 14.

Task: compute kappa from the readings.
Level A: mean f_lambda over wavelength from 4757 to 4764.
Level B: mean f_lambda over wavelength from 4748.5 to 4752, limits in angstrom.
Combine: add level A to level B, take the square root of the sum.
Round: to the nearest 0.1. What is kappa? 16.5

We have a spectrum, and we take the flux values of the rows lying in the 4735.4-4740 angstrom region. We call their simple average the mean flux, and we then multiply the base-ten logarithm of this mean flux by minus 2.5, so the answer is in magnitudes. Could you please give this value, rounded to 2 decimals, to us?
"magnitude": -5.32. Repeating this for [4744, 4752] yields -5.35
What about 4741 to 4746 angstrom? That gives -5.33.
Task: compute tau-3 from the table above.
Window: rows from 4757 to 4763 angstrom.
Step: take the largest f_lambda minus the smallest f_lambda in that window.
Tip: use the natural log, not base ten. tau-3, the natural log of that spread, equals 2.81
